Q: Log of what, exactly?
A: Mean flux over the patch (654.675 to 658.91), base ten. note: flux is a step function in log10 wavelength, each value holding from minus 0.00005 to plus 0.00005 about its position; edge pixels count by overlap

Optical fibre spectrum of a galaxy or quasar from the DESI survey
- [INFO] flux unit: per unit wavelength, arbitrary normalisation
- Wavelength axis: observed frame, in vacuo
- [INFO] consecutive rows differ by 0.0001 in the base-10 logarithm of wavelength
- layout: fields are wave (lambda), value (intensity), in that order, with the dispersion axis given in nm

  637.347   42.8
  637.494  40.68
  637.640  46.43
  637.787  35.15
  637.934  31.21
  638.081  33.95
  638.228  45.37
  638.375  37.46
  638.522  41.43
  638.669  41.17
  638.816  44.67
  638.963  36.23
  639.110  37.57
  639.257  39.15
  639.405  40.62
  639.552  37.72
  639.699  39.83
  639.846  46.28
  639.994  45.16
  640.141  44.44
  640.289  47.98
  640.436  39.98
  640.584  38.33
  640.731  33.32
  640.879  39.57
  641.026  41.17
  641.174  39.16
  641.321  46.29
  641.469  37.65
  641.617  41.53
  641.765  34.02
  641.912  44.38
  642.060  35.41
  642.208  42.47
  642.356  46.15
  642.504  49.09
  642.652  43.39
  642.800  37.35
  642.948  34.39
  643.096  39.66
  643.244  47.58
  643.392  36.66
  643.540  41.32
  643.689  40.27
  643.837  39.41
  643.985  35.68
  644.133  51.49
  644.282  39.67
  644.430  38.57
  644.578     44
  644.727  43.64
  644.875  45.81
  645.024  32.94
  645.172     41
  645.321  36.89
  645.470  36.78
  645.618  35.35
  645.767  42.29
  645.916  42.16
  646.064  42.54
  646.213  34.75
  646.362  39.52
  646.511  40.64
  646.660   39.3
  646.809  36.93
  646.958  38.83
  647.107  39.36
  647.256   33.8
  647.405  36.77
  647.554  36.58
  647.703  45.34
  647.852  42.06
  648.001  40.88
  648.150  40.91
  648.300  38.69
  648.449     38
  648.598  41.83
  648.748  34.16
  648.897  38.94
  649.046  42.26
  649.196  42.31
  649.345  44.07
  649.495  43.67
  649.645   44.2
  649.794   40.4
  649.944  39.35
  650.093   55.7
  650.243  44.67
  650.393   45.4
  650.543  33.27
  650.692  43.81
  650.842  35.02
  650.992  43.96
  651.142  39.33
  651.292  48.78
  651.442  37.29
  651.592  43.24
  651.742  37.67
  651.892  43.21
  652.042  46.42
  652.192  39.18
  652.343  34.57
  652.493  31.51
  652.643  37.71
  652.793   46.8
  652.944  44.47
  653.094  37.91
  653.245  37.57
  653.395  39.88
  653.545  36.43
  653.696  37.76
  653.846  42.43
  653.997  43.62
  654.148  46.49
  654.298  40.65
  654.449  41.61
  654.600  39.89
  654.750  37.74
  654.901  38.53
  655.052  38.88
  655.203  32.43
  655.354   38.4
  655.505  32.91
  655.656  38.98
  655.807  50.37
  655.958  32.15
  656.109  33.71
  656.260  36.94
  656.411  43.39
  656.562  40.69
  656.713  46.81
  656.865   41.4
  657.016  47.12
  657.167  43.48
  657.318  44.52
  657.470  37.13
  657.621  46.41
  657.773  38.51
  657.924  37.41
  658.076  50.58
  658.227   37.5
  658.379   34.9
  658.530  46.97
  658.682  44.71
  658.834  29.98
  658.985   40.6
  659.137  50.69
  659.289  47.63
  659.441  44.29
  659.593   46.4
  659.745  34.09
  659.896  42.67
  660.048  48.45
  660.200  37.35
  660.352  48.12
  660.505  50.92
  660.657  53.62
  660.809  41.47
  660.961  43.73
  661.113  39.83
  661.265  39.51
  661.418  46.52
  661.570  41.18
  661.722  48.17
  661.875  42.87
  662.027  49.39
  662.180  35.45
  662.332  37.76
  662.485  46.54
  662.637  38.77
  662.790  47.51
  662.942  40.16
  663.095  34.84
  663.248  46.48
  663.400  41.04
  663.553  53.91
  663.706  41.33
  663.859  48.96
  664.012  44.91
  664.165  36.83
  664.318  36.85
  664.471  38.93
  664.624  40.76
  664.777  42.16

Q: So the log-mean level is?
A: 1.60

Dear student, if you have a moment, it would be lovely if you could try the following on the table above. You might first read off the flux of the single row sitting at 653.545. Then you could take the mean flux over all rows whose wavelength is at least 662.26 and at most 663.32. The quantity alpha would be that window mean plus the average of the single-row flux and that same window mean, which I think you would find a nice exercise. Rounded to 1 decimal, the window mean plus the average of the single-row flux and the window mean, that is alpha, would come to 80.8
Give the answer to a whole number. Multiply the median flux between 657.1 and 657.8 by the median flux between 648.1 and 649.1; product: 1693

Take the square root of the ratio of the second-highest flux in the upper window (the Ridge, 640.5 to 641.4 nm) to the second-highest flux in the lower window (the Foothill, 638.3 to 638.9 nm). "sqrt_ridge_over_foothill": 0.997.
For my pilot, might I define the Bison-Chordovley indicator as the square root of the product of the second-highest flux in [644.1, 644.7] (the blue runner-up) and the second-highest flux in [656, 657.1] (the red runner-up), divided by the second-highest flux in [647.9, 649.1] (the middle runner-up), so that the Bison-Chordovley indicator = 1.08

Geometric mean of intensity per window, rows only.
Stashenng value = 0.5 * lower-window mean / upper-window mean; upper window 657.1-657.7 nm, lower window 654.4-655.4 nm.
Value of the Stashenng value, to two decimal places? 0.45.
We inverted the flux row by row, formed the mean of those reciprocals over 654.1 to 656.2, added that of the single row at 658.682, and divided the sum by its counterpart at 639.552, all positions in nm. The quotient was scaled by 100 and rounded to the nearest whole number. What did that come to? 183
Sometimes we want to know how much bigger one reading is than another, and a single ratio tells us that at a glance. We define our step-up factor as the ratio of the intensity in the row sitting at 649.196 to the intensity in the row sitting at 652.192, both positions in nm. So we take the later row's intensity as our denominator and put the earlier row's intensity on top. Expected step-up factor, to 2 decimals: 1.08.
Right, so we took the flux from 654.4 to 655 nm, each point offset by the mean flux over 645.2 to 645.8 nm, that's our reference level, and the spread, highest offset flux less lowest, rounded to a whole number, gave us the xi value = 4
